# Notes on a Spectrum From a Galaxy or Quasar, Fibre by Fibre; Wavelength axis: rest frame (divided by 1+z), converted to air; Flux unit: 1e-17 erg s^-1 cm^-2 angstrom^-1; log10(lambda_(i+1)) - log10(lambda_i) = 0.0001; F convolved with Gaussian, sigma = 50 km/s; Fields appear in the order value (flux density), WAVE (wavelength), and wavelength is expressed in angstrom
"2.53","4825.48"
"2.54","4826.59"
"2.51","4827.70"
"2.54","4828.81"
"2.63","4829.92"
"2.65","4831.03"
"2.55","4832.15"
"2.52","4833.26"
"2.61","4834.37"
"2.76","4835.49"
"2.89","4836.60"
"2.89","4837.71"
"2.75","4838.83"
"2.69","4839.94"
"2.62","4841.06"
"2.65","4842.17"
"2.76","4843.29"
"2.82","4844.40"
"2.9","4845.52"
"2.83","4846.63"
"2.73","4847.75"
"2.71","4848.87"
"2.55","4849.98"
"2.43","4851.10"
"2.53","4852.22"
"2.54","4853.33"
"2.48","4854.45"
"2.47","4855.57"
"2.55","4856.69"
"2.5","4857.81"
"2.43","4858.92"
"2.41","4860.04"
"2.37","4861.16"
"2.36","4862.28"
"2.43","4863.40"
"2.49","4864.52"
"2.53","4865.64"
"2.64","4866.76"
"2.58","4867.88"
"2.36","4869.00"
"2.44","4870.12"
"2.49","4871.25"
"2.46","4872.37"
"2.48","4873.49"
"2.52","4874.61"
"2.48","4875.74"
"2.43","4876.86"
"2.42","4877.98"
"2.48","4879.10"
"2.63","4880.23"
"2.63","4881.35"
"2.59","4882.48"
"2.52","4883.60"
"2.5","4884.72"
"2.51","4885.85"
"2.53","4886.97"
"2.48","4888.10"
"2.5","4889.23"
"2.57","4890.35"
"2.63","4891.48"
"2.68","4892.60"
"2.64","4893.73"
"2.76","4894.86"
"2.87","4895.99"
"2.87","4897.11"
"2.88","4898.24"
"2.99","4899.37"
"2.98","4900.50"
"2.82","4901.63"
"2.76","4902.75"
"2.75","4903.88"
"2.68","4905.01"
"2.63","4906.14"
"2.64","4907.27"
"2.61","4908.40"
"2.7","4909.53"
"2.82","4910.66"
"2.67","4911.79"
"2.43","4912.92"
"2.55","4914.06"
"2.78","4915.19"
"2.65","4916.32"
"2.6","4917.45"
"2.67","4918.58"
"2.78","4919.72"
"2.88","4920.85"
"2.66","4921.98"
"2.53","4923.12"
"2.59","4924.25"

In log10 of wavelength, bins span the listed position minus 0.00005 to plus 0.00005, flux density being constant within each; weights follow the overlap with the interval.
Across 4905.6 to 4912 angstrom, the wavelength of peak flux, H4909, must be 4910.66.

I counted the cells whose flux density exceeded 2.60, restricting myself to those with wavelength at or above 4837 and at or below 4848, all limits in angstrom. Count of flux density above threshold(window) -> 10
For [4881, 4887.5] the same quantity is 1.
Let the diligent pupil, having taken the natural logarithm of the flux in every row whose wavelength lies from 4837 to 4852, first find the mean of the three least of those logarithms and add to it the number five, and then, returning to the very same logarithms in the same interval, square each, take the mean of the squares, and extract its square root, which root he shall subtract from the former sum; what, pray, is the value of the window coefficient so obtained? 4.93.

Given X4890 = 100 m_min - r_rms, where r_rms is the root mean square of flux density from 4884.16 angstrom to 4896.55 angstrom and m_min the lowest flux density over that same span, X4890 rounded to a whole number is 245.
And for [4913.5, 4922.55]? 252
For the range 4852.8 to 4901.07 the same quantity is 233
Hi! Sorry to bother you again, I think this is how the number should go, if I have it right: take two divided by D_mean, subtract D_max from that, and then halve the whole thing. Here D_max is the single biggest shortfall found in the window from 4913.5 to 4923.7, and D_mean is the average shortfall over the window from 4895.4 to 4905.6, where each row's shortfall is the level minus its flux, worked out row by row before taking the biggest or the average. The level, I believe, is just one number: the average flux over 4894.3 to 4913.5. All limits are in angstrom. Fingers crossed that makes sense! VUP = -11.5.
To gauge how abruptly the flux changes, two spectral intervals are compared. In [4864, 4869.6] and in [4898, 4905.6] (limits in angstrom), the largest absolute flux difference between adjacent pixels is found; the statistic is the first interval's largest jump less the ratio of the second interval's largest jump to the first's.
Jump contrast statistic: -0.51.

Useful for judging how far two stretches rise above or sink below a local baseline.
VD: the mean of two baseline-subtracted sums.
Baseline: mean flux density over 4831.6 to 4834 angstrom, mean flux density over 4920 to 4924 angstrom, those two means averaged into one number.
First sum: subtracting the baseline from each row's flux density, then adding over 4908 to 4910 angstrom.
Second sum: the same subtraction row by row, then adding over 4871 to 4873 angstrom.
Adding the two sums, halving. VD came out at -0.1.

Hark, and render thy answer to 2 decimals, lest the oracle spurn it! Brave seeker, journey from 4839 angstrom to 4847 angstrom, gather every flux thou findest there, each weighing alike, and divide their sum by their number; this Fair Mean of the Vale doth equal 2.75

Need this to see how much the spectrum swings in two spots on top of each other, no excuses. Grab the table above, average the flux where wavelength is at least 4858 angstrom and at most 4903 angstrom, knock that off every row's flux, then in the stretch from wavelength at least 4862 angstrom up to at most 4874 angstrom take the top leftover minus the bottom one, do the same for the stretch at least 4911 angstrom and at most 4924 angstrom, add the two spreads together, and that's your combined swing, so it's 0.73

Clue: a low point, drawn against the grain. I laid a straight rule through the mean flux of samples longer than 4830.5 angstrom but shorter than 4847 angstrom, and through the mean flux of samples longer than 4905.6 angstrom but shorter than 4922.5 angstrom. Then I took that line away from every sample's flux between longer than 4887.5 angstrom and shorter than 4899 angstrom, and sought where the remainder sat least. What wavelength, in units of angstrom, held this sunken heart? 4888.10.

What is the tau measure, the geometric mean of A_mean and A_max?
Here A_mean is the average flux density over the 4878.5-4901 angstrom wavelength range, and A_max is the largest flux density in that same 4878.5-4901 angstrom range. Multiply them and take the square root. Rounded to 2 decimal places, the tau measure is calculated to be 2.82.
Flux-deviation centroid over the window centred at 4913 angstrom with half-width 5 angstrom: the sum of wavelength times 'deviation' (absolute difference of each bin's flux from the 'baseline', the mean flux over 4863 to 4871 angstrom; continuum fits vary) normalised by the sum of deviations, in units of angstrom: 4912.6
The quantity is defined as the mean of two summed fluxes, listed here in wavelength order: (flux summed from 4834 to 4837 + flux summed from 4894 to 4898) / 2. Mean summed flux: 8.38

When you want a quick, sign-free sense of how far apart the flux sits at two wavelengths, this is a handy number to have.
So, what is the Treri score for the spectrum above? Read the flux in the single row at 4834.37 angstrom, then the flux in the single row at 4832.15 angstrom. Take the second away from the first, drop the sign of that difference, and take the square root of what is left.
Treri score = 0.24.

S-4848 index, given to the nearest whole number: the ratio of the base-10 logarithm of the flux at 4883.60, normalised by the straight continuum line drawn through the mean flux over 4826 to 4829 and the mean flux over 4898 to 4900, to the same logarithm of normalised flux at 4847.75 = -4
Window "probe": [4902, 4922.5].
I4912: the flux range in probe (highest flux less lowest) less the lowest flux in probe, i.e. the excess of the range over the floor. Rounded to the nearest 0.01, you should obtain -1.98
